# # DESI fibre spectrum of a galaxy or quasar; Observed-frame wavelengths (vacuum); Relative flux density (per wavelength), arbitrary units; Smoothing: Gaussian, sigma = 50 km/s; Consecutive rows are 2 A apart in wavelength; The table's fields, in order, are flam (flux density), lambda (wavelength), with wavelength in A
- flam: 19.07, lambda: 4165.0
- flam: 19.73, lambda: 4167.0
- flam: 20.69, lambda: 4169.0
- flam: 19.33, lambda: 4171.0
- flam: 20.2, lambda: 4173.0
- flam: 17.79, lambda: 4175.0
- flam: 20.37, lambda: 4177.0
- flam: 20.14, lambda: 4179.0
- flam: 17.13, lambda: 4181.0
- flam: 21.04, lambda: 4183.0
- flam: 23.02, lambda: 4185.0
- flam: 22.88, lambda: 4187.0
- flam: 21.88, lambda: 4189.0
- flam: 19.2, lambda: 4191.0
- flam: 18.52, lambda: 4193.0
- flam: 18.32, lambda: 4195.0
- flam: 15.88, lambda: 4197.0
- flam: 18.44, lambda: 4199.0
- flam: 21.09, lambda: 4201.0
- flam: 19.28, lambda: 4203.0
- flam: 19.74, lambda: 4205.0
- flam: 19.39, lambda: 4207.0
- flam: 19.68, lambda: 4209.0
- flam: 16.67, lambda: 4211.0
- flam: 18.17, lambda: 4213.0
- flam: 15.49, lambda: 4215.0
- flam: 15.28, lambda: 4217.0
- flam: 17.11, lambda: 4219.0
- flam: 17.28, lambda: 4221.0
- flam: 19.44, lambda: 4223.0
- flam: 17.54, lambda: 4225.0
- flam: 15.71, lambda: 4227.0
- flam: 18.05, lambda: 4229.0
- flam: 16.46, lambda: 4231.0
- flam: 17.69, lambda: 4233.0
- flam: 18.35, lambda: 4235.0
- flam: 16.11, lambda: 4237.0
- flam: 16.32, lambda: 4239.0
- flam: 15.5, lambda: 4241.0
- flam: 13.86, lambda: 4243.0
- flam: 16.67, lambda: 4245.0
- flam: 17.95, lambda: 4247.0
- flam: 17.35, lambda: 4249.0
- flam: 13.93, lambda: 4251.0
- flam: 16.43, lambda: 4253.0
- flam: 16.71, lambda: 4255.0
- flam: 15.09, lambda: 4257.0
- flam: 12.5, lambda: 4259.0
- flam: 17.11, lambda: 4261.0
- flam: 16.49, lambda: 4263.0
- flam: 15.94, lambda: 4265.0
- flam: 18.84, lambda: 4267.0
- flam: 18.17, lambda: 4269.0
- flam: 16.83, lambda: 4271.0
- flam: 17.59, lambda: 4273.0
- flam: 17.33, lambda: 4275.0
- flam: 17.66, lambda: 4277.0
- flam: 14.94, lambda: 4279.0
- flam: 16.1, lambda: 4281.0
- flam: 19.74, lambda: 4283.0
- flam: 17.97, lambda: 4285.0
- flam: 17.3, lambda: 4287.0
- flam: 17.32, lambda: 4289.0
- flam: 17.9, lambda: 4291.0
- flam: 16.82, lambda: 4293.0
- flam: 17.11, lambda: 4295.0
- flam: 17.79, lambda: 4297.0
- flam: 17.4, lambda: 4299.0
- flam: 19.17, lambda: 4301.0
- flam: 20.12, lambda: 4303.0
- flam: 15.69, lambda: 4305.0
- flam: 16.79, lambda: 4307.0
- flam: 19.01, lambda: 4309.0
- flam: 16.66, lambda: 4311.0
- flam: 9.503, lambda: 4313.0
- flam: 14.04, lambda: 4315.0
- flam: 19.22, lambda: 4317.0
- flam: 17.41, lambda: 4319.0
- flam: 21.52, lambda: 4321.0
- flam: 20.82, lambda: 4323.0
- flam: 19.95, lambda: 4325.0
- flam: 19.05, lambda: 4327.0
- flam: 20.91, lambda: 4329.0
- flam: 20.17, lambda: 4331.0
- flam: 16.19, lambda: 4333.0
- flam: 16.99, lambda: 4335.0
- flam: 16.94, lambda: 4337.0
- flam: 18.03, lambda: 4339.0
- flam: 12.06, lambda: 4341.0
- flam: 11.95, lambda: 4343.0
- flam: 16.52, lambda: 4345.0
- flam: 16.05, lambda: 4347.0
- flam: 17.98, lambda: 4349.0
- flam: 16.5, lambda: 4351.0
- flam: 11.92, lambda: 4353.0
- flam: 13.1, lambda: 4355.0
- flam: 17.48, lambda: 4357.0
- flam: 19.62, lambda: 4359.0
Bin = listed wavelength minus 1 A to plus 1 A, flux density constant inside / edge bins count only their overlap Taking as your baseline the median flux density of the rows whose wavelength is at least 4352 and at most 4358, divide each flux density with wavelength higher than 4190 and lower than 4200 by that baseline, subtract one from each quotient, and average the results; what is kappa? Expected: 0.38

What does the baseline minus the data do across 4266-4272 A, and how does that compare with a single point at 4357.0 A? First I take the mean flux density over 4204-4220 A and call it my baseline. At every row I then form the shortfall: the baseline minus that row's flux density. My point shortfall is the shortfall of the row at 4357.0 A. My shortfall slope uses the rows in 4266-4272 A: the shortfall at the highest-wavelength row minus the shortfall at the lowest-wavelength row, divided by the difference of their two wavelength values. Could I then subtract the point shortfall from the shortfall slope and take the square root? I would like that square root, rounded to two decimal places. 0.54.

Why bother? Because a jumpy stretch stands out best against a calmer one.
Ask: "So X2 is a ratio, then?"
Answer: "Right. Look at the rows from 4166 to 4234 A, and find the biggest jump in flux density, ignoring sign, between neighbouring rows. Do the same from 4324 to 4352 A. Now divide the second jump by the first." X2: 1.5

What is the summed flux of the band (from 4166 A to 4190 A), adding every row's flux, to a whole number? 244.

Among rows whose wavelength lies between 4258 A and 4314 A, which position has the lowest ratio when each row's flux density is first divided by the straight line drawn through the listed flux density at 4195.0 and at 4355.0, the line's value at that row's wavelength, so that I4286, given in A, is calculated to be 4313.0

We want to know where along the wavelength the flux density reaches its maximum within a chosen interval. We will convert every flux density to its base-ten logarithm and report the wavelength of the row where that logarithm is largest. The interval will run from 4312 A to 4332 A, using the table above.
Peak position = 4321.0 A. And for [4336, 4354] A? 4339.0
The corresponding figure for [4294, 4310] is 4303.0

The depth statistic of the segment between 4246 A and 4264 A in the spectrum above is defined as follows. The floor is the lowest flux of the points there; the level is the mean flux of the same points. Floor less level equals -3.5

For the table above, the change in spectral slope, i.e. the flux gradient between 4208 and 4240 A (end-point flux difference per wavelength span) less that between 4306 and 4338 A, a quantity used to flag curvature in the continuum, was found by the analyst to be -0.117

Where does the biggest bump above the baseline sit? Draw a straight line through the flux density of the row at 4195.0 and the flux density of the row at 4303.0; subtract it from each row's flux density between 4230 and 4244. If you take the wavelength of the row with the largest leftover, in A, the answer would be 4235.0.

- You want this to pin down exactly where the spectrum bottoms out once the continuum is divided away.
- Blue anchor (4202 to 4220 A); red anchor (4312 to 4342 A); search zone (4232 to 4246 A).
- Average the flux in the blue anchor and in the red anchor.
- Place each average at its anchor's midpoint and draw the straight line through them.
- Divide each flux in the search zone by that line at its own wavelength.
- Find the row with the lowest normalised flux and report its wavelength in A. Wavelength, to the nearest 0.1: 4243.0 A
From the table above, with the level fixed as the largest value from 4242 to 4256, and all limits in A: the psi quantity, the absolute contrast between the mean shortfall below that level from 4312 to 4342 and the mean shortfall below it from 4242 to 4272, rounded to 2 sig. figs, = 1.3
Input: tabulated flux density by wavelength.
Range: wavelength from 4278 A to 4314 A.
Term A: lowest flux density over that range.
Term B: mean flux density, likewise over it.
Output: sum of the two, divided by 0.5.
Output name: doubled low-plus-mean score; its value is 53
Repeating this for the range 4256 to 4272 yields 58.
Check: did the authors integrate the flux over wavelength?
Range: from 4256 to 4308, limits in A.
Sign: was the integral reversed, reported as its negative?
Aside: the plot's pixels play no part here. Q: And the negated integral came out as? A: -891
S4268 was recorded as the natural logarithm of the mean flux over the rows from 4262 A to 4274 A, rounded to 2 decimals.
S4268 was 2.85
